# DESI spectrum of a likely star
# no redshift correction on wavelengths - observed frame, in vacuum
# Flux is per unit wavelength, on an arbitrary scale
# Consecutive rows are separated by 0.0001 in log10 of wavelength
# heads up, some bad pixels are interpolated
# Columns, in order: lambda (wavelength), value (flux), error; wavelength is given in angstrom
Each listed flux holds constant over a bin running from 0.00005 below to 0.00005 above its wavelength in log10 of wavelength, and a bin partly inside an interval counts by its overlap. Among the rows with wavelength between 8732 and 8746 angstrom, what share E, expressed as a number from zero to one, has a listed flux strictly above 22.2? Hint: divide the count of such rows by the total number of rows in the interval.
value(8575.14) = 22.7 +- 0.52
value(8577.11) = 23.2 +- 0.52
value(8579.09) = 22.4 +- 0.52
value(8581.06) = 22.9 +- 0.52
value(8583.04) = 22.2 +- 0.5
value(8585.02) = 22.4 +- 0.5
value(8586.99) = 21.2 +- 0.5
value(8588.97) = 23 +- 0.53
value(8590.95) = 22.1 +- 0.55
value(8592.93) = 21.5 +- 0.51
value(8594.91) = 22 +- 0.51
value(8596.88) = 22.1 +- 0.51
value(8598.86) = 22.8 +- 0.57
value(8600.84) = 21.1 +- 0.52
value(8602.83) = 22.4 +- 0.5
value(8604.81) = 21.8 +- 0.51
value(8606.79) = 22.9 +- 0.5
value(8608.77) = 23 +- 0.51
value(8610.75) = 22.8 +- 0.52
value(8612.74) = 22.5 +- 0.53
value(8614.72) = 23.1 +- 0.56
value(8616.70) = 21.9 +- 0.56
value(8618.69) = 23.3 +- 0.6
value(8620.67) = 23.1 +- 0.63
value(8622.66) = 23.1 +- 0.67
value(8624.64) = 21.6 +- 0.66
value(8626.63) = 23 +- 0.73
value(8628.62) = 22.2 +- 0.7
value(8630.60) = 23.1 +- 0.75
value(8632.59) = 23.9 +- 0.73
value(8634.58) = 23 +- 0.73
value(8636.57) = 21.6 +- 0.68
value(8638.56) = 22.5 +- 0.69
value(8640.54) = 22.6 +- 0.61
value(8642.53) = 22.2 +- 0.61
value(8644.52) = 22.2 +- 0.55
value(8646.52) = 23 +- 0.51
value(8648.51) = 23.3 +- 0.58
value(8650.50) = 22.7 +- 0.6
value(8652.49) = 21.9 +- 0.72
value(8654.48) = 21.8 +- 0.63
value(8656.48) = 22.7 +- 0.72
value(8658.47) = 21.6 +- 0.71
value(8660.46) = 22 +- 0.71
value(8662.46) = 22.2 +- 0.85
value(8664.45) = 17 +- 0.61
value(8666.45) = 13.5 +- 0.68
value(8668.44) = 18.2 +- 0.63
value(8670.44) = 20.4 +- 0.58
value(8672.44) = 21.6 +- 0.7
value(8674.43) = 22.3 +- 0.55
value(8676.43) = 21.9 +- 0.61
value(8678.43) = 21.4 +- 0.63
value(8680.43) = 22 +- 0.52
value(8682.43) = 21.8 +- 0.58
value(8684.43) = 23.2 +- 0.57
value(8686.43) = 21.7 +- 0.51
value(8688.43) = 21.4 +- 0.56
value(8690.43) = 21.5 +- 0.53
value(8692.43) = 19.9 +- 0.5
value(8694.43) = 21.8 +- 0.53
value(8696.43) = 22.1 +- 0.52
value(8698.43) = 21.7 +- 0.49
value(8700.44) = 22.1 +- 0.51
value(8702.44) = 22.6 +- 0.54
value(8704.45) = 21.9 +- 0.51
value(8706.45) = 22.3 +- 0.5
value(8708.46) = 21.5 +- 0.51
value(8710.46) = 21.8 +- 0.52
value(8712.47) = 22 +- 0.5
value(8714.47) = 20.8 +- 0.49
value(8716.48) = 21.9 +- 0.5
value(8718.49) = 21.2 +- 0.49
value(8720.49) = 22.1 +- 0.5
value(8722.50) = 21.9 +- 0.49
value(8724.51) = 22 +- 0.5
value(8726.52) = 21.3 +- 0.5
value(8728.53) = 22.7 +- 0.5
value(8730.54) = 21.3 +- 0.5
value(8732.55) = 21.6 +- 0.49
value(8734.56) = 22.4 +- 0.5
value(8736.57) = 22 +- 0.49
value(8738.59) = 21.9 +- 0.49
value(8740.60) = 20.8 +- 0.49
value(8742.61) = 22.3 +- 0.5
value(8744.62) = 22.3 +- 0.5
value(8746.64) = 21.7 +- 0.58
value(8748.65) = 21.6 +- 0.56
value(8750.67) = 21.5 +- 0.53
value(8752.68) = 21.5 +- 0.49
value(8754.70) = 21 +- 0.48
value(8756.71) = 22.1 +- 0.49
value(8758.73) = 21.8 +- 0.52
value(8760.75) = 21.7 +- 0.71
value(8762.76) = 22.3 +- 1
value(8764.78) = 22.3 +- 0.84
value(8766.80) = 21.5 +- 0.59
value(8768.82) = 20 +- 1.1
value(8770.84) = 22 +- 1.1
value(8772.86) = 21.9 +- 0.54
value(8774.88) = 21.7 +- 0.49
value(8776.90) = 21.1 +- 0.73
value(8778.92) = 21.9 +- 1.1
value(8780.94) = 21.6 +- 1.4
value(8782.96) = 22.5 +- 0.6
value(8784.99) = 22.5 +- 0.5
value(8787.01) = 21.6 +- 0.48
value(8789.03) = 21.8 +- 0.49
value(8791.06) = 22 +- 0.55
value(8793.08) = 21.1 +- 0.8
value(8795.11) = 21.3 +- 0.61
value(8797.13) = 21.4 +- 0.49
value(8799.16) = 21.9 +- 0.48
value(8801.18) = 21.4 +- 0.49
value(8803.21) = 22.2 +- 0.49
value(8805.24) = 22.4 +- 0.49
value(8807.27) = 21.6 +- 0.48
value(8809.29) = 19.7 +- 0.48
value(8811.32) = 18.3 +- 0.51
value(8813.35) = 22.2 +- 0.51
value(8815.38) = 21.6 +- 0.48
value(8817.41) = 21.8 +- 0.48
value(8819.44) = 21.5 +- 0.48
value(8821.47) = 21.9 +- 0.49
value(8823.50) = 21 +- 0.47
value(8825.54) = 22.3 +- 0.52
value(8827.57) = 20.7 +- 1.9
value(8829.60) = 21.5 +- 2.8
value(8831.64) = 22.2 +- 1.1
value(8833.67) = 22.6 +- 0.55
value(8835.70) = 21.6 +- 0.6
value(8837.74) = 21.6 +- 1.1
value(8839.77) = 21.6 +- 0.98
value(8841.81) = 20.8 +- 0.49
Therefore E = 0.429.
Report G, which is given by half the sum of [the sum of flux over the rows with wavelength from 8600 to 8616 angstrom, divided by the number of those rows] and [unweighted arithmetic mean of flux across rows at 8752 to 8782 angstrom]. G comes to 22.04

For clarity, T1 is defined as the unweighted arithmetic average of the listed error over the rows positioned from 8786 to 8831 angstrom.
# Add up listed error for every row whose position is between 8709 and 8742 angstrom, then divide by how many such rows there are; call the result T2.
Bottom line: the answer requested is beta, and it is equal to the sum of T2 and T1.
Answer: 1.18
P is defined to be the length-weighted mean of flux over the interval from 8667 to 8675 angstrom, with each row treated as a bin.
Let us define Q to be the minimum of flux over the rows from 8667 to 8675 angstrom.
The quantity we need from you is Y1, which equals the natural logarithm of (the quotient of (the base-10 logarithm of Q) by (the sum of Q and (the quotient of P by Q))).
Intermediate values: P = 20.15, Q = 18.2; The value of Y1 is -2.73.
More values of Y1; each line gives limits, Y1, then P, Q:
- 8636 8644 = -2.83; 22.28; 21.6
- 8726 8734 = -2.82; 21.79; 21.3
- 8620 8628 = -2.83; 22.64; 21.6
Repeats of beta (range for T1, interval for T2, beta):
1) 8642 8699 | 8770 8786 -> 1.41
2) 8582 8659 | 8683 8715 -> 1.11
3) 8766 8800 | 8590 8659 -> 1.31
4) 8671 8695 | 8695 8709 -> 1.08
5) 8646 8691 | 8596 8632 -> 1.21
